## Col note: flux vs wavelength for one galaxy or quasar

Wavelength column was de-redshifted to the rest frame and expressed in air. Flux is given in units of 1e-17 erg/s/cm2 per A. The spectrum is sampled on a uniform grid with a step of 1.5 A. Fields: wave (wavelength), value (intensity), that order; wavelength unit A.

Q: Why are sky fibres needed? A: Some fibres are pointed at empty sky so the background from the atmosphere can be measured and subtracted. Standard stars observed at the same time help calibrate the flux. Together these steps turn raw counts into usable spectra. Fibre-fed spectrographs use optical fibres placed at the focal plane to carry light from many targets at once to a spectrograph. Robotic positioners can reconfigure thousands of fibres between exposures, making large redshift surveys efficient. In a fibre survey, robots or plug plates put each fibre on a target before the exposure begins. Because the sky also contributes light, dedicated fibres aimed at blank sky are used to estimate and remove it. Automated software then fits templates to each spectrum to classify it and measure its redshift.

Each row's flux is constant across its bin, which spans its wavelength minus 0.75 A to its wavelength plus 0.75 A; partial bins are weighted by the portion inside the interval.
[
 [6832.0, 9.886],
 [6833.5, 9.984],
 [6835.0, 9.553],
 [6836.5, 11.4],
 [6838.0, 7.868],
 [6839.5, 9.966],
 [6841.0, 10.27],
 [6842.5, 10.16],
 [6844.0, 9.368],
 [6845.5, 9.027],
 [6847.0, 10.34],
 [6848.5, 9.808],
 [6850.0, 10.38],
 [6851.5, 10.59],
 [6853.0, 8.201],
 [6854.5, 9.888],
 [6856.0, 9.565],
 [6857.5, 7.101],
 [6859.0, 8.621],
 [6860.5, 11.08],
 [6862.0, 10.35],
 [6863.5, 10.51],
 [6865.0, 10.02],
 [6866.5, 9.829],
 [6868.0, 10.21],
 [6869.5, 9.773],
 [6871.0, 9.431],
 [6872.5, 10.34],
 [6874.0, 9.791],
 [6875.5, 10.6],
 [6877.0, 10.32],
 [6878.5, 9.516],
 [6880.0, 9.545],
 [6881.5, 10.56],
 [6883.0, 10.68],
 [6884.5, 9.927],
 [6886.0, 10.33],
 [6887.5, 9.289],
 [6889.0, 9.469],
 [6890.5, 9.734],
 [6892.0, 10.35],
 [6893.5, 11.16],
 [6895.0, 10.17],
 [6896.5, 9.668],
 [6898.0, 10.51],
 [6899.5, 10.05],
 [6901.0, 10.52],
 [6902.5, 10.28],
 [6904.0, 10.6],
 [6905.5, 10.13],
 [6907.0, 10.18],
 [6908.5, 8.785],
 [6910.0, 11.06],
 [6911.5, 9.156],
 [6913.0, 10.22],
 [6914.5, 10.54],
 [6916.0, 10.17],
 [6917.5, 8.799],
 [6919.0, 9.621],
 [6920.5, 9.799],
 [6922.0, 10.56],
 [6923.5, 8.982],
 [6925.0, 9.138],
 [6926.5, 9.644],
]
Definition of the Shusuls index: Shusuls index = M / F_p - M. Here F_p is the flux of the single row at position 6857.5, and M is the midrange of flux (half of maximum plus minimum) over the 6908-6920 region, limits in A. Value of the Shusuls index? -8.5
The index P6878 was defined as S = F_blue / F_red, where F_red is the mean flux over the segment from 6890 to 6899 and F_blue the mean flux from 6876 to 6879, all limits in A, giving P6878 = 0.97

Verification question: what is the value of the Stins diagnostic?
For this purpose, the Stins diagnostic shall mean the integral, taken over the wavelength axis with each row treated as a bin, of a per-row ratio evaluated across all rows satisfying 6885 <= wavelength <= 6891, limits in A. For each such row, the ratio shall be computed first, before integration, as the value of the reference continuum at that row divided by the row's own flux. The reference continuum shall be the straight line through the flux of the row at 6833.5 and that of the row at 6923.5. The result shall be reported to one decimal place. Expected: 5.8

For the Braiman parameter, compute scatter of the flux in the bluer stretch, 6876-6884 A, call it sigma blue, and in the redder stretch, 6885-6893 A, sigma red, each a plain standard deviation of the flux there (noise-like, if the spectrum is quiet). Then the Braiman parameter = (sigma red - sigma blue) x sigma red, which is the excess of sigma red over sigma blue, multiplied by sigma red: -0.03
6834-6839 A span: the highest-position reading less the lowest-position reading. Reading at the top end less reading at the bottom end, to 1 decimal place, -1.7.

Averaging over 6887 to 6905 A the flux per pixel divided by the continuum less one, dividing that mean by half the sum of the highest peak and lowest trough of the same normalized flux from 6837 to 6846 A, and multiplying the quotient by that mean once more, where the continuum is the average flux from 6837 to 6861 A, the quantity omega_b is -0.10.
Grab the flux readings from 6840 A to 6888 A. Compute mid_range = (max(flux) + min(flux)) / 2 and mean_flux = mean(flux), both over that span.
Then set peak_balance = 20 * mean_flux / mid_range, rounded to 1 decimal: 21.7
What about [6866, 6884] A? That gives 20.0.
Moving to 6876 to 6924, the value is 20.1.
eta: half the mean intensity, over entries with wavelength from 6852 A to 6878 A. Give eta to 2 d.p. 4.87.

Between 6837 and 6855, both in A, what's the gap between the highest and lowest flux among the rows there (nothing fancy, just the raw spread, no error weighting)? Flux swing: 2.7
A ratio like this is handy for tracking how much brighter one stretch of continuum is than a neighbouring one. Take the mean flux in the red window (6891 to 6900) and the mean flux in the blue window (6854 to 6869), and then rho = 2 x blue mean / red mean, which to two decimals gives 1.88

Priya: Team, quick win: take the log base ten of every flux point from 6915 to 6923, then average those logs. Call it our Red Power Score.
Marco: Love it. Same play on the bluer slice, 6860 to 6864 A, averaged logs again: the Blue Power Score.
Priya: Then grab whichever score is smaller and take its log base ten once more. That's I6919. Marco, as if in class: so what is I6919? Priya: -0.0044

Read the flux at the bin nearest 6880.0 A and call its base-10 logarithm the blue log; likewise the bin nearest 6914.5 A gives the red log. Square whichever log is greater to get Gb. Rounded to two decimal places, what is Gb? 1.05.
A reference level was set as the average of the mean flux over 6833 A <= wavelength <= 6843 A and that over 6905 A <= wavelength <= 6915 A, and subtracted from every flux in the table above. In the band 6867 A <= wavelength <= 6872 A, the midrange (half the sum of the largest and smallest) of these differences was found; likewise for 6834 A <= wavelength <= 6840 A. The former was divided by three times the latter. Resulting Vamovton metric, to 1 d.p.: 0.1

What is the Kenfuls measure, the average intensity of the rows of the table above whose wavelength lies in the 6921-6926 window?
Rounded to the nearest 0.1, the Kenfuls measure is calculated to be 9.6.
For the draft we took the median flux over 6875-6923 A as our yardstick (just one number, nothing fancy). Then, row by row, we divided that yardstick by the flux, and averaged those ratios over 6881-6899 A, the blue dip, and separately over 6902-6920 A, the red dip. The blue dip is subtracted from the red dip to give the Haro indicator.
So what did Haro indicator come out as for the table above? 0.022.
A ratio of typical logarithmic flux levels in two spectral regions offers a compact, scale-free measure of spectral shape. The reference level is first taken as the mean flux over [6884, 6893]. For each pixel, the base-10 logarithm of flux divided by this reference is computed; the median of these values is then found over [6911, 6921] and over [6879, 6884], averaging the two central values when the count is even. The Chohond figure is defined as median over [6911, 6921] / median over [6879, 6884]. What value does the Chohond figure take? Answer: -0.1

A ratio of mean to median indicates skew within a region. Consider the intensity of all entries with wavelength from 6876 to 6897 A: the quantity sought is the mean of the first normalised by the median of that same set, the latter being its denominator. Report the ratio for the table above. 1.00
